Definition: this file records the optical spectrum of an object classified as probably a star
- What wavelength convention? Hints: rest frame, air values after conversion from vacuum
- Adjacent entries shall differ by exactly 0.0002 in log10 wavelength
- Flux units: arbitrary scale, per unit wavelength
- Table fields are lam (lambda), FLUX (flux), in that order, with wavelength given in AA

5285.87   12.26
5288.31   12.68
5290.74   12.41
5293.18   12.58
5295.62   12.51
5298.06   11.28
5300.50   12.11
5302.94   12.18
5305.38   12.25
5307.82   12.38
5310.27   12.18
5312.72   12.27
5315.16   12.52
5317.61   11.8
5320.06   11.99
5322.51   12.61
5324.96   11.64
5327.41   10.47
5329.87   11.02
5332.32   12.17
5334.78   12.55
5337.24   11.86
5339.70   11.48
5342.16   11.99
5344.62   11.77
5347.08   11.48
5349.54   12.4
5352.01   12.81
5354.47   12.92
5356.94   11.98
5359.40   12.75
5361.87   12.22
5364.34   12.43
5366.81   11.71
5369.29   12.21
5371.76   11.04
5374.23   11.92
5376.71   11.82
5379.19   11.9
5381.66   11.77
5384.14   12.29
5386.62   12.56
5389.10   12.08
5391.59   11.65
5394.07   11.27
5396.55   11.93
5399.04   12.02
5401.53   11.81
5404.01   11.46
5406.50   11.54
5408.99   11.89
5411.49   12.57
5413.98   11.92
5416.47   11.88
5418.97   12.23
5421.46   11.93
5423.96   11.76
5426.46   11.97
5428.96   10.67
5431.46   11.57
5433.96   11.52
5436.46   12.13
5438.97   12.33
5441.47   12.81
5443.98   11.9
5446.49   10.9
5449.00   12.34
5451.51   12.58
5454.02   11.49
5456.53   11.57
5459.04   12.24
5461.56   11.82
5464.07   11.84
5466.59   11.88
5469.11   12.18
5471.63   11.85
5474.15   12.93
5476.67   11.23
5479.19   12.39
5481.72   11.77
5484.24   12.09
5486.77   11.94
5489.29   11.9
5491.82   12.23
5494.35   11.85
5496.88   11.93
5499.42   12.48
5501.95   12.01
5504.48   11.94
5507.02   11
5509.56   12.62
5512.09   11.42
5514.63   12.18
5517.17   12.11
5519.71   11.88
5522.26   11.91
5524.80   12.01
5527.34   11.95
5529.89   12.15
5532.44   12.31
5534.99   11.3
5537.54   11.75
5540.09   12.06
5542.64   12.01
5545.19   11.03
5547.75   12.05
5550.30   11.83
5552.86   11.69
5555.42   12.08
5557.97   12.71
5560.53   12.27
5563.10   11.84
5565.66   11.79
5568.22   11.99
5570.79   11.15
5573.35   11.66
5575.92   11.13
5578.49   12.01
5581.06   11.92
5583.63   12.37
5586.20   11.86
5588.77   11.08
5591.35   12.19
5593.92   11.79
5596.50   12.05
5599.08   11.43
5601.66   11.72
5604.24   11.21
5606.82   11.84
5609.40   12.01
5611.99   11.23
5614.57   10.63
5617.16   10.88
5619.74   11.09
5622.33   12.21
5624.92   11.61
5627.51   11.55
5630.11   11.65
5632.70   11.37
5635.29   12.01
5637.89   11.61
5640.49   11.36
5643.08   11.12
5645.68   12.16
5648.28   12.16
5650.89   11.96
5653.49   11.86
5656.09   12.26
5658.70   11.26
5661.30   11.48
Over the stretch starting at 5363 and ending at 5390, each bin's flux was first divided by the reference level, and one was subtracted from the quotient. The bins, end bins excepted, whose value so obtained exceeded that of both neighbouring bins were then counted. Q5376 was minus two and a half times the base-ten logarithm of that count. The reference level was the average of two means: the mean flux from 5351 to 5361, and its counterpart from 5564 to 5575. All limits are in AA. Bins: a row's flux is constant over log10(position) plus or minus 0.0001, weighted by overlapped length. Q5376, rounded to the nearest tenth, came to -1.5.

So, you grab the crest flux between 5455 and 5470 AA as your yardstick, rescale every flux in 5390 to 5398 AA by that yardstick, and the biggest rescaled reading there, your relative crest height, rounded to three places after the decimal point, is 0.975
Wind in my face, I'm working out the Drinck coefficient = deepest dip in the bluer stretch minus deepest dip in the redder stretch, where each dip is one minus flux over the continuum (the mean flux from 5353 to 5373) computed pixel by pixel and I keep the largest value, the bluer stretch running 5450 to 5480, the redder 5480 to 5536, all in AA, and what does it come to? -0.02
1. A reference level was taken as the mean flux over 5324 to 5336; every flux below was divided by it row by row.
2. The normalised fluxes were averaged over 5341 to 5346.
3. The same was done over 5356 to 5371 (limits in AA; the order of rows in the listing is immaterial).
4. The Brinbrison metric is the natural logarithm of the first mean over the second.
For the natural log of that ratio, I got -0.03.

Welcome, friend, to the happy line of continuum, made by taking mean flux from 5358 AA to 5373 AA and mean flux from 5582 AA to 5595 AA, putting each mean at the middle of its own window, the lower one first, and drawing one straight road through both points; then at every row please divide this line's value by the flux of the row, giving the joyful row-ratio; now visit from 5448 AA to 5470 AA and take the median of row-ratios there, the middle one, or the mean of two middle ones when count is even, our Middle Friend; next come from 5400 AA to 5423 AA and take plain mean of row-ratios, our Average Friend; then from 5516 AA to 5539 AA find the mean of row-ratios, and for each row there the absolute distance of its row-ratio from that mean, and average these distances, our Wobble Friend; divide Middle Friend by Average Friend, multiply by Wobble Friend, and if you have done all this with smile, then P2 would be 0.0165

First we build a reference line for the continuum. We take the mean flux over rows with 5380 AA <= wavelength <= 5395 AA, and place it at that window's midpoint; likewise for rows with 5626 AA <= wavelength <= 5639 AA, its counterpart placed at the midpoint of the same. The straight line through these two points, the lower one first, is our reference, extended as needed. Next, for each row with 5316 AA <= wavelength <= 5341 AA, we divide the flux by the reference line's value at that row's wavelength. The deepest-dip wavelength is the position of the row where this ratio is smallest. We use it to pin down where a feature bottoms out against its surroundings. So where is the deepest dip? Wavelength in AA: 5327.41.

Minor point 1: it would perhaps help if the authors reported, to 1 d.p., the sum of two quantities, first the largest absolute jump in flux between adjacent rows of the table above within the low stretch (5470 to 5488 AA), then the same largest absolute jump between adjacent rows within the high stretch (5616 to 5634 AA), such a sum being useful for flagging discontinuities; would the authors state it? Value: 2.8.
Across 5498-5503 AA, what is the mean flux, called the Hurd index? 12.2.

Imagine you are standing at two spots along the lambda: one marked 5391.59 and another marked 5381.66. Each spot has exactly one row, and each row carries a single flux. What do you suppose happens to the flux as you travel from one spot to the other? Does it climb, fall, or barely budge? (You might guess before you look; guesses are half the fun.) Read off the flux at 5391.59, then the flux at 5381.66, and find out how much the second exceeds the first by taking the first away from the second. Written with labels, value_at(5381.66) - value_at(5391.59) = 0.1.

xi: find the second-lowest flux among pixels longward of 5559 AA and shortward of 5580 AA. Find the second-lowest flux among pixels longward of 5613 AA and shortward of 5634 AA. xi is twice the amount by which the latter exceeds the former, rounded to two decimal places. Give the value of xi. -0.54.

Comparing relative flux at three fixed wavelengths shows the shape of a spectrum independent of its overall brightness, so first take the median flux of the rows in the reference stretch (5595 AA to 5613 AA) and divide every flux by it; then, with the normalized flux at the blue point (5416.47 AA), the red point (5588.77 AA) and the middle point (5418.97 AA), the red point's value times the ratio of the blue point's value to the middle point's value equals 0.92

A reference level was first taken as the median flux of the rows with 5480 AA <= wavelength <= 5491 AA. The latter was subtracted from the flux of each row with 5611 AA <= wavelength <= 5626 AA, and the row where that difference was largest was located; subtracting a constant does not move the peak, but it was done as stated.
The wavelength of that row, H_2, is 5622.33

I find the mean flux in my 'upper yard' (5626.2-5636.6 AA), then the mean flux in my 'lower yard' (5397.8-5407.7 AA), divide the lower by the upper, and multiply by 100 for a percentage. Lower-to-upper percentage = 101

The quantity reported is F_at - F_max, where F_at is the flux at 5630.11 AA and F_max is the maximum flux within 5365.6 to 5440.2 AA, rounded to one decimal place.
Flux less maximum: -0.9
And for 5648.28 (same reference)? -0.4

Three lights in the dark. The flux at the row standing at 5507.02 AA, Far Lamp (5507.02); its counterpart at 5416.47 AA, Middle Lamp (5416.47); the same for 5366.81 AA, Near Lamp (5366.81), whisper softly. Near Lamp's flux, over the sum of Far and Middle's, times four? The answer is 2.05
